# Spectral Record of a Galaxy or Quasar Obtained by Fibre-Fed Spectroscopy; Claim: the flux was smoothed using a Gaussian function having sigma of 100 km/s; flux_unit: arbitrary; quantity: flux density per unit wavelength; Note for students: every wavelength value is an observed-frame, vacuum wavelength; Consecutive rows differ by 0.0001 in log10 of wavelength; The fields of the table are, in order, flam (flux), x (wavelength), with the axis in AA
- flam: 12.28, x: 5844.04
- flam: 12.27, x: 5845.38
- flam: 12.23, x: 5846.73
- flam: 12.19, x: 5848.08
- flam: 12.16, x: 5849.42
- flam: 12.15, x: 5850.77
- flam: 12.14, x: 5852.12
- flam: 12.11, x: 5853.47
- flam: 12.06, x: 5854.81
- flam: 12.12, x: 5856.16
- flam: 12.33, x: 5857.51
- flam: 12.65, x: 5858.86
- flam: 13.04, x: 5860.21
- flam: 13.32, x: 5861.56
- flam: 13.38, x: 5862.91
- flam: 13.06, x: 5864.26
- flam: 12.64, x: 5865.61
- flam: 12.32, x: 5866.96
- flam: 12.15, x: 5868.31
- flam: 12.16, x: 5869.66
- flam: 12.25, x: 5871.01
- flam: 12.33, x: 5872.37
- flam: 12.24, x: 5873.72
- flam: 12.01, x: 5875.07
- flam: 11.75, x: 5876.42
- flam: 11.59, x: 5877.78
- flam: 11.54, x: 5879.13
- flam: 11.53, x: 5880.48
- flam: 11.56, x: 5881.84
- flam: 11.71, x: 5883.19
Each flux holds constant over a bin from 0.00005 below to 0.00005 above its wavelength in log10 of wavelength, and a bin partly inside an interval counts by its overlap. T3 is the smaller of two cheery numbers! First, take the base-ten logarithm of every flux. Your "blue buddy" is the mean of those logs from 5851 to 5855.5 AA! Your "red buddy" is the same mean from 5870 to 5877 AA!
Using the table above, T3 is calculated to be 1.08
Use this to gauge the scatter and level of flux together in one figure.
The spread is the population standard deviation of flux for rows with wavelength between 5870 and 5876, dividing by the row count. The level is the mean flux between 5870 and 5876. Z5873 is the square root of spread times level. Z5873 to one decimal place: 1.2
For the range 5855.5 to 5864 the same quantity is 2.5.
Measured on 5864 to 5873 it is 1.9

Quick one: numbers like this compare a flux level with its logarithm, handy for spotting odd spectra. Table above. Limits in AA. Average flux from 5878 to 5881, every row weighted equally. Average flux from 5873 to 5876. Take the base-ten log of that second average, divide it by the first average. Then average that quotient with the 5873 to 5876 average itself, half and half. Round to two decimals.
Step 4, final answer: 6.11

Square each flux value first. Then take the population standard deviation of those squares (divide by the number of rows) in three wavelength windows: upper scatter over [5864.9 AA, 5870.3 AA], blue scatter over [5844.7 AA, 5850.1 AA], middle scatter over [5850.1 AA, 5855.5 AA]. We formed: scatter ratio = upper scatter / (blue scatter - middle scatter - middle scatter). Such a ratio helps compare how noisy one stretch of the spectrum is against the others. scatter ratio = -7.2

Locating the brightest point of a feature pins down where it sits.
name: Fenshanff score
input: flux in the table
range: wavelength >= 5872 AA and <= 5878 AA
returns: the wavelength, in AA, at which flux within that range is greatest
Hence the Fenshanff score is 5872.37 AA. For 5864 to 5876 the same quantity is 5864.26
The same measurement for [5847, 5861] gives 5860.21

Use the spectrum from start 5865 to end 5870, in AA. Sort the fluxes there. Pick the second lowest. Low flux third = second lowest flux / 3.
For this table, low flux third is 4.05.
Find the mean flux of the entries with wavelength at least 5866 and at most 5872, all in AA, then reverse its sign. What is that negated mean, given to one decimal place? -12.2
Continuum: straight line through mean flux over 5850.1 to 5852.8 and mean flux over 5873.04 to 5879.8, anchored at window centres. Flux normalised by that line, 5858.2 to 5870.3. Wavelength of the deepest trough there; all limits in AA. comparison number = 5868.31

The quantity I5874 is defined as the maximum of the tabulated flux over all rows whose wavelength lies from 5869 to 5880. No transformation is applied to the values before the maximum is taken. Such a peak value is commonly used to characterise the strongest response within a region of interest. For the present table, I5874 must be 12.33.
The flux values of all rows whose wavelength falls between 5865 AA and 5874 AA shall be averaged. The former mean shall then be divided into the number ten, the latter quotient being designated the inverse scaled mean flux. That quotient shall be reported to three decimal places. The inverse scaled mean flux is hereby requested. 0.813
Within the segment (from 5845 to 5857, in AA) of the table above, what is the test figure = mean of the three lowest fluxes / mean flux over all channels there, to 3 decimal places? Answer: 0.995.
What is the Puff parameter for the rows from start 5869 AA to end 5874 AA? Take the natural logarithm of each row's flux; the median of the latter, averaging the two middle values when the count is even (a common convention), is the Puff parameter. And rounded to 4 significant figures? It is 2.505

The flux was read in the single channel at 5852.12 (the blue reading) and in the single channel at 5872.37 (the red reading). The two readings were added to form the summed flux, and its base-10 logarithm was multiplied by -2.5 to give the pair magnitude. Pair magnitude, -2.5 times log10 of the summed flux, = -3.47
